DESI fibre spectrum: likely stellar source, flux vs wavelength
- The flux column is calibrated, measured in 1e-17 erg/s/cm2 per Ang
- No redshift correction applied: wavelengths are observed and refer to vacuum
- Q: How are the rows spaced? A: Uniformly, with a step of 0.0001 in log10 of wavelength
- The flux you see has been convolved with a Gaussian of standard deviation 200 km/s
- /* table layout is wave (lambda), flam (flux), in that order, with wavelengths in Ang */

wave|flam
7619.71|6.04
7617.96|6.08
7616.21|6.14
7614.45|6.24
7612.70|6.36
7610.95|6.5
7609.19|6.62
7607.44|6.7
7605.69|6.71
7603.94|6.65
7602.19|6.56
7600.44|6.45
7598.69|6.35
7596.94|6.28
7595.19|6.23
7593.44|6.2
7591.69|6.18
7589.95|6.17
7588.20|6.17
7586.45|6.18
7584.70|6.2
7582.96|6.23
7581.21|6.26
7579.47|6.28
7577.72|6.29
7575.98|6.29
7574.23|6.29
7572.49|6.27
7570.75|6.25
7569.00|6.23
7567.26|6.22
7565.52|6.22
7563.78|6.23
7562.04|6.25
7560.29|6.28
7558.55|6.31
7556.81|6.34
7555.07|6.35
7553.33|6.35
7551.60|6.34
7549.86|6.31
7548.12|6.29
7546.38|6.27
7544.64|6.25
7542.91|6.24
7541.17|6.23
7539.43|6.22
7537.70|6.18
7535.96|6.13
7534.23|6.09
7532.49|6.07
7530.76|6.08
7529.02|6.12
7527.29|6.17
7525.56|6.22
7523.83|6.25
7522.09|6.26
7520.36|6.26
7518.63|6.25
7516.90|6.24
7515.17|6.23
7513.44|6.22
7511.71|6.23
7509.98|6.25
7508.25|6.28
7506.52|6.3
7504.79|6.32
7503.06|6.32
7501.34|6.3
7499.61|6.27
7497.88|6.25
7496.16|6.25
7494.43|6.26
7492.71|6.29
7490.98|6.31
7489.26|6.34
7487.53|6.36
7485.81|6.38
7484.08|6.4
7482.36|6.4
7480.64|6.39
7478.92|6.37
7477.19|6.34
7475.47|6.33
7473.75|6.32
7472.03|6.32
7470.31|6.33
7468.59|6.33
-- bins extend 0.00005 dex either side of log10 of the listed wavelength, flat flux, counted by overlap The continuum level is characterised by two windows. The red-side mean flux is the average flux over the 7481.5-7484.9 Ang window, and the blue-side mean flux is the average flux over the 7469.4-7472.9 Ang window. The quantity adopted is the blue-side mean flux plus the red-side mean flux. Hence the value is 12.7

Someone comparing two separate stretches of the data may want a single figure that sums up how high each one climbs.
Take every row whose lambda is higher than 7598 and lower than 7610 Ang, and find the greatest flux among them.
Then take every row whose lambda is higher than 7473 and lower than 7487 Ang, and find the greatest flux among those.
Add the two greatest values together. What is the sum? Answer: 13.1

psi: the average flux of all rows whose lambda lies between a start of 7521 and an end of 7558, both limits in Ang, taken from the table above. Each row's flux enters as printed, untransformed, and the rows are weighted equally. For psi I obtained 6.23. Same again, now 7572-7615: 6.35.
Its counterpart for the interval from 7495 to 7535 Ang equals 6.23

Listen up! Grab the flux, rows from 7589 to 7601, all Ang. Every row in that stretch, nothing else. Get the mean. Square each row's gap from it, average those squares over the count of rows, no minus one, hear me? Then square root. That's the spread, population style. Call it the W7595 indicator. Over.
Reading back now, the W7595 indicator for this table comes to 0.10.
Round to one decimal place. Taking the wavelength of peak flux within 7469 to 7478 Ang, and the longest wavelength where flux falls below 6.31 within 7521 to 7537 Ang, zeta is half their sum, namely 7506.6 Ang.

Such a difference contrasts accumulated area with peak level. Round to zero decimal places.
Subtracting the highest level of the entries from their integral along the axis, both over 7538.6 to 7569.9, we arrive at 190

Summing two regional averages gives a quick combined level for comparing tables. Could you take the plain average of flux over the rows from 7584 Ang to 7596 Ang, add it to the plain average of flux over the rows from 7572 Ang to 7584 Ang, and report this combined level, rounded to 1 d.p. 12.5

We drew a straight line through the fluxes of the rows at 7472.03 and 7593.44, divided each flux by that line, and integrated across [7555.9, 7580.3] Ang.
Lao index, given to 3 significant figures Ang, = 24.6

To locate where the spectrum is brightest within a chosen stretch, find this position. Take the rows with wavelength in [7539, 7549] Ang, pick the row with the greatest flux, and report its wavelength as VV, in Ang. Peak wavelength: 7548.12 Ang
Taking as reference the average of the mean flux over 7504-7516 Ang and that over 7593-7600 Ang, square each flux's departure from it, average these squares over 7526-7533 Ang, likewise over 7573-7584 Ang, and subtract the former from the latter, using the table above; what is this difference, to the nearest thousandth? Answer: -0.024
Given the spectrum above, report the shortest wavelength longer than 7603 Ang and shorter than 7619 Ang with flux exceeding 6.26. 7603.94 Ang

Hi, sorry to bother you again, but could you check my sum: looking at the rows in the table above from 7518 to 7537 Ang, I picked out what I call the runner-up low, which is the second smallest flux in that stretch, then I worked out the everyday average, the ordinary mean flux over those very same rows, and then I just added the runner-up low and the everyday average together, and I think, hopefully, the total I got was 12.3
